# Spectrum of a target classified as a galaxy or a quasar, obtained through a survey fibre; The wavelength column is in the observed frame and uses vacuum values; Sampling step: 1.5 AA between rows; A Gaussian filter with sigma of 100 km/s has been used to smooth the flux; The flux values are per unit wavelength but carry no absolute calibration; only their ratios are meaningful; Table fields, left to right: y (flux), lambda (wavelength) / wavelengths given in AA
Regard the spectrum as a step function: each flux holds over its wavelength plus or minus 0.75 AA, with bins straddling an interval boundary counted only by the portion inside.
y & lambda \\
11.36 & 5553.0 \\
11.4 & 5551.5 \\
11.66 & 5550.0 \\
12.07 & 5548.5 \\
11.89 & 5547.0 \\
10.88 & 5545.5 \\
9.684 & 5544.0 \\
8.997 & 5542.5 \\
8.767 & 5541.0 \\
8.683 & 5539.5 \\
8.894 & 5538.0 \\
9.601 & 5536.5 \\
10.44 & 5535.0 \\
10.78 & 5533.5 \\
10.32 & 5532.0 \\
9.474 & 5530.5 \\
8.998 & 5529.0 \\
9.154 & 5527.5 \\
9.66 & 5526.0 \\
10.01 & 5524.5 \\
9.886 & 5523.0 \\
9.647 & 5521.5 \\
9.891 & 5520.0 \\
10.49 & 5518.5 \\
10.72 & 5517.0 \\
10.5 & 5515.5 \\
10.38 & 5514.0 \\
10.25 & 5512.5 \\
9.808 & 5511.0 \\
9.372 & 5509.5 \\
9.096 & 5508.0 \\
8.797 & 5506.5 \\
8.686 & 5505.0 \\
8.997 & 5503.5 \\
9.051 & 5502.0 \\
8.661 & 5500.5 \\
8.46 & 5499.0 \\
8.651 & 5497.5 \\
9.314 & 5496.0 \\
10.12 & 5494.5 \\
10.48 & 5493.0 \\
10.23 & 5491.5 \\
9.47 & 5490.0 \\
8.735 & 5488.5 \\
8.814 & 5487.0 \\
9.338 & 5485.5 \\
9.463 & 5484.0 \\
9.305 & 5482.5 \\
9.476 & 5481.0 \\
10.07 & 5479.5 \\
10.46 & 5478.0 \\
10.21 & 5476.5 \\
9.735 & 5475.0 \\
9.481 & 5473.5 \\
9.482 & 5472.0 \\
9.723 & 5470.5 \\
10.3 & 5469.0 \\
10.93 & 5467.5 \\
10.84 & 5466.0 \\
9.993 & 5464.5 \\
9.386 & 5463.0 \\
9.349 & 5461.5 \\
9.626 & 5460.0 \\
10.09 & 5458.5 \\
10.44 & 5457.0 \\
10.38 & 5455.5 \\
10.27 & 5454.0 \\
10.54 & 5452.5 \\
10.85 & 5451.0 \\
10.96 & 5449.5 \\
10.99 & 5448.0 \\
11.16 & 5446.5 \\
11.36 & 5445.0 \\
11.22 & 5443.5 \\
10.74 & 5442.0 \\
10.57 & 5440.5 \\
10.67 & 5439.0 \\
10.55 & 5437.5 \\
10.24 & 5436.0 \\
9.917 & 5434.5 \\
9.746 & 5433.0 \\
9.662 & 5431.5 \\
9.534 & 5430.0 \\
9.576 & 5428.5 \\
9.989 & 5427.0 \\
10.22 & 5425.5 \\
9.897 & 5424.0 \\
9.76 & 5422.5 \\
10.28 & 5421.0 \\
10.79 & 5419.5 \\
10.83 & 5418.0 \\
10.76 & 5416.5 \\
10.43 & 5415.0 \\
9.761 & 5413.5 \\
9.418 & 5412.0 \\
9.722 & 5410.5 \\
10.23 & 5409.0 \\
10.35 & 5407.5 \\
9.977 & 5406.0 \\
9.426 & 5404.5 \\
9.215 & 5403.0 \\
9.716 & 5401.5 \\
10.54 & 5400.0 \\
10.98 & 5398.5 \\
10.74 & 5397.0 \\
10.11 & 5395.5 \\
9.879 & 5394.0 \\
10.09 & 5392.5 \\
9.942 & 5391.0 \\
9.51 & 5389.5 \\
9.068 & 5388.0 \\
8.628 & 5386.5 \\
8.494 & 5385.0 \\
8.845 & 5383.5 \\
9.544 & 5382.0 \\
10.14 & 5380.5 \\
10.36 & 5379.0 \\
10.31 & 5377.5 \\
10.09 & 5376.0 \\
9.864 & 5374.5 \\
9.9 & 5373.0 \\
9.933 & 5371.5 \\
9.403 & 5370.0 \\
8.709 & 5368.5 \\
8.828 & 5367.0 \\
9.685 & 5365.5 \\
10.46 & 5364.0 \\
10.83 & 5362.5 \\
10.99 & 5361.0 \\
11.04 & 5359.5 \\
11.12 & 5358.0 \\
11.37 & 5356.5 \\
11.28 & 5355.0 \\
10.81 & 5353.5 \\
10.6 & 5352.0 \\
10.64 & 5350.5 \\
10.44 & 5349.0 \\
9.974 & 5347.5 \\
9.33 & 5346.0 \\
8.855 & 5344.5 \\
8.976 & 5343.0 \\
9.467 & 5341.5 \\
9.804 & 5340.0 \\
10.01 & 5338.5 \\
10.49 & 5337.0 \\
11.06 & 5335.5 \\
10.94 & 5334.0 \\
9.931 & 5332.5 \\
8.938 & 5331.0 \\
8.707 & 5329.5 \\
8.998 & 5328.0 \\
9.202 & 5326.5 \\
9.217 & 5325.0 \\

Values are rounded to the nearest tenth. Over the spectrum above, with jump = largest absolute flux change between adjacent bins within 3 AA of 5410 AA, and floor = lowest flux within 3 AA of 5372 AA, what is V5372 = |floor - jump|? 8.9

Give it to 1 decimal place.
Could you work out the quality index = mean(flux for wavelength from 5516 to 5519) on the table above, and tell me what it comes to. 10.6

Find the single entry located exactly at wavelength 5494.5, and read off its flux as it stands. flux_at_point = 10.12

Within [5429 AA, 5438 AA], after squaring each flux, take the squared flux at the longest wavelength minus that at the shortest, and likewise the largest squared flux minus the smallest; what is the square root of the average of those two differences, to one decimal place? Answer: 4.5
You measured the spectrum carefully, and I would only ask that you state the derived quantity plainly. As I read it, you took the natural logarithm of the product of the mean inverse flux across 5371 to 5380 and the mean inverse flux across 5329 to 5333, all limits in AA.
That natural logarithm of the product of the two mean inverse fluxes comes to -4.52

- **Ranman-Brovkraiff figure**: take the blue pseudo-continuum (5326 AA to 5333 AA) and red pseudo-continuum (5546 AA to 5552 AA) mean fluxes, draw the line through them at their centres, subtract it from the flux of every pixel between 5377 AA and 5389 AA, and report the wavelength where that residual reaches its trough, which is 5385.0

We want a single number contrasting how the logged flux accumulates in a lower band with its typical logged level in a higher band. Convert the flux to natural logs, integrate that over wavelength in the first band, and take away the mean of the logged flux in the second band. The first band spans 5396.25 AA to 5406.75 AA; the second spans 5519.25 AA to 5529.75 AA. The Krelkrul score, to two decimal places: 21.98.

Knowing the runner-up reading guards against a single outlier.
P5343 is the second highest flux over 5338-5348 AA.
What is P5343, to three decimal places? 9.974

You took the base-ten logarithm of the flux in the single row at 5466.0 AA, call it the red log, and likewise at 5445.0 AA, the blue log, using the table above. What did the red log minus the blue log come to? -0.02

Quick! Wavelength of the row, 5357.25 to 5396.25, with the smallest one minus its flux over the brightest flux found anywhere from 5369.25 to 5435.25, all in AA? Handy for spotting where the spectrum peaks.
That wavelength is 5358.0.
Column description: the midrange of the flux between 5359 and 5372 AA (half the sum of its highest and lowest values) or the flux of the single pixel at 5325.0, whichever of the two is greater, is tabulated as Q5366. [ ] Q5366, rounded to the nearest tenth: 9.9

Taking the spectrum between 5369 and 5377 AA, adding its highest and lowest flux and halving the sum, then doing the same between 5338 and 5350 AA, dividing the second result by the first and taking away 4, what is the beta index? -3.01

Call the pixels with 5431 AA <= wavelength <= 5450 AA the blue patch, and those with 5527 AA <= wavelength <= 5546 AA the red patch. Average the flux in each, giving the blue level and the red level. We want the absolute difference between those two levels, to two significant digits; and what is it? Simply 1.0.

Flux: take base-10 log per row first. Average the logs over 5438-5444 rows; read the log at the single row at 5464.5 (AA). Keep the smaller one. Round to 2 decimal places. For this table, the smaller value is 1.00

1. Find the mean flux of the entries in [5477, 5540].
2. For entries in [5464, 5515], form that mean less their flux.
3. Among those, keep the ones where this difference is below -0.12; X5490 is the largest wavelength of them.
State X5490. 5514.0 AA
